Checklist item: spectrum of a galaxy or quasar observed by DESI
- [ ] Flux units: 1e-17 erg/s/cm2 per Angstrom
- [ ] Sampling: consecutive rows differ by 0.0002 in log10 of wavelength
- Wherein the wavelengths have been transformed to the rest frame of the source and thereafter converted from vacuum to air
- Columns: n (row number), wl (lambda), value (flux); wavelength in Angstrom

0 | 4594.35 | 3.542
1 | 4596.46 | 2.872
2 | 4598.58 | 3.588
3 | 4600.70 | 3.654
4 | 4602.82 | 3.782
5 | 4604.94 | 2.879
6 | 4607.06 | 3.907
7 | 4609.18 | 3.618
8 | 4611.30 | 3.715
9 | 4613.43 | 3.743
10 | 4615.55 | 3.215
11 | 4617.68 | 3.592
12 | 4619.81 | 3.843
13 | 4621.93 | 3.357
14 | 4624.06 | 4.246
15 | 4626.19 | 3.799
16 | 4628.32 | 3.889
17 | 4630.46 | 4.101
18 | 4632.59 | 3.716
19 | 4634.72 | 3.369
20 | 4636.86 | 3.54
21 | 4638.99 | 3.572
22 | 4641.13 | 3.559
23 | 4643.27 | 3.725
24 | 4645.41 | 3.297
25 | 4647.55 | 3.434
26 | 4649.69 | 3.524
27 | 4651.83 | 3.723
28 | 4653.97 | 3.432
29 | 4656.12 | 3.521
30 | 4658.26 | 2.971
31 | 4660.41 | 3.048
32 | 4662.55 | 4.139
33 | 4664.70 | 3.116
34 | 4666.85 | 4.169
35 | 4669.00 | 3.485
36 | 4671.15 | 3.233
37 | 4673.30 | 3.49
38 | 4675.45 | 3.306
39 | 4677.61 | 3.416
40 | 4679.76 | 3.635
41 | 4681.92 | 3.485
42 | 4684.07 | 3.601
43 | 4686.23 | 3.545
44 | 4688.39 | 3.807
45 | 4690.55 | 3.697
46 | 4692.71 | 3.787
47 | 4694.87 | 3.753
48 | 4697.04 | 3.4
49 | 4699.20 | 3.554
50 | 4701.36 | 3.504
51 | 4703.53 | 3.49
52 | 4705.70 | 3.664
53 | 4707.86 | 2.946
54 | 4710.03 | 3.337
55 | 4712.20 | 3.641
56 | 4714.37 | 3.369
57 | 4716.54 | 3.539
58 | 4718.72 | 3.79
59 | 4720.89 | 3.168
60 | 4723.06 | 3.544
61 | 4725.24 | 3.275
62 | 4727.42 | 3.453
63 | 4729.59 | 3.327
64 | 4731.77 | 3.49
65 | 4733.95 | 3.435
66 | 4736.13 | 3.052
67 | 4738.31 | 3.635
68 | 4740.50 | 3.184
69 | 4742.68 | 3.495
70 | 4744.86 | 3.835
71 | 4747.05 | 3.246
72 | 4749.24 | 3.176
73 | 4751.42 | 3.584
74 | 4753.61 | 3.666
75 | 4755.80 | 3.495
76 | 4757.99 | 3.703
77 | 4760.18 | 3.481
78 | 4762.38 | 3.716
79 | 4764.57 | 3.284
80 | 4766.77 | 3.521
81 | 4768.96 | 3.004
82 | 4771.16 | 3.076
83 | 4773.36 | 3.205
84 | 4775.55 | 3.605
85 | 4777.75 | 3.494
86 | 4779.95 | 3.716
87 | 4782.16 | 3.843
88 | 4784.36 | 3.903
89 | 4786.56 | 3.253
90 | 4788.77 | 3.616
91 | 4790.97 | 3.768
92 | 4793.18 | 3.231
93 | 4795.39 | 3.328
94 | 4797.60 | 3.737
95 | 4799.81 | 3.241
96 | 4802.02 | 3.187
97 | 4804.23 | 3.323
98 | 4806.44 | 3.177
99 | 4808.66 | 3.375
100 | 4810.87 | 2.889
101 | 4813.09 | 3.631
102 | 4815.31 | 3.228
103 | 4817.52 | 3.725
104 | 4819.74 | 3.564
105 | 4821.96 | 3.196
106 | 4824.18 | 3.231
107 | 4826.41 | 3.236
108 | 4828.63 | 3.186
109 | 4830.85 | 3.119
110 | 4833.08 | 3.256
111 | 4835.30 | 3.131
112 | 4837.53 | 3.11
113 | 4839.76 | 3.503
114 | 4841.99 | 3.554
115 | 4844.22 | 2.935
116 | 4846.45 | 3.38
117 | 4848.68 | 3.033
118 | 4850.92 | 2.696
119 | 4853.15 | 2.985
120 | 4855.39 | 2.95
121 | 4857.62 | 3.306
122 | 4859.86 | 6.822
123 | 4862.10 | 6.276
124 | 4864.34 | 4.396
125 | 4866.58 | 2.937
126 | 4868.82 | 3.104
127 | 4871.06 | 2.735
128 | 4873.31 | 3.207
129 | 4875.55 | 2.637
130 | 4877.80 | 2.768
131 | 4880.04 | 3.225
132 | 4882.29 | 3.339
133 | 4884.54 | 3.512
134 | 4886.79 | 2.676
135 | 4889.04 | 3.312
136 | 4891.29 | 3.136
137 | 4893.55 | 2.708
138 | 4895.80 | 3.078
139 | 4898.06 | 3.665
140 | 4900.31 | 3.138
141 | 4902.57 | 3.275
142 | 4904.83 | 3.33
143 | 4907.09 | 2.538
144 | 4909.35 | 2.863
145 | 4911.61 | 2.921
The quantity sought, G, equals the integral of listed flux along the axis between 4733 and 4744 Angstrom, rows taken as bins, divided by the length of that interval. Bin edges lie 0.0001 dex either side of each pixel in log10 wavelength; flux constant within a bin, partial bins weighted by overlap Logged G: 3.37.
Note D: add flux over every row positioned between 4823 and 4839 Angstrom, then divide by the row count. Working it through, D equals 3.18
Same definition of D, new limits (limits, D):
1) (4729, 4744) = 3.37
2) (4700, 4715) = 3.42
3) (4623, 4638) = 3.81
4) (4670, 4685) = 3.45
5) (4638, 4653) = 3.55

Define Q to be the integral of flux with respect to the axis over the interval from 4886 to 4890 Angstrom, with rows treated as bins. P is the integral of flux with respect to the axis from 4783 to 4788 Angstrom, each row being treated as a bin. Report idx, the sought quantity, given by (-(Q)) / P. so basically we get -0.67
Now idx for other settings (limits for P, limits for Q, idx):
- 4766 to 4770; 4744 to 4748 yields -1.09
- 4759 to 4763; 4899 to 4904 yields -1.13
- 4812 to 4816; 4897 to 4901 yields -1.00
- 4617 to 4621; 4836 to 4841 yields -1.11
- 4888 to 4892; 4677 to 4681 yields -1.09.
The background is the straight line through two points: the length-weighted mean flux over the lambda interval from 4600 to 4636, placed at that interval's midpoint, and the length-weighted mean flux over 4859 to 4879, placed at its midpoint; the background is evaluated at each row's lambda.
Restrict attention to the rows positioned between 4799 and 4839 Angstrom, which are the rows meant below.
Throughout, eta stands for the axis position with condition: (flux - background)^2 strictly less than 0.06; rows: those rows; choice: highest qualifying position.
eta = 4819.74 Angstrom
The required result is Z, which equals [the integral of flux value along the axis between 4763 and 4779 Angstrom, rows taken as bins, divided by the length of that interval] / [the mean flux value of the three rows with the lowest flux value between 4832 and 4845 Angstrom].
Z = 1.09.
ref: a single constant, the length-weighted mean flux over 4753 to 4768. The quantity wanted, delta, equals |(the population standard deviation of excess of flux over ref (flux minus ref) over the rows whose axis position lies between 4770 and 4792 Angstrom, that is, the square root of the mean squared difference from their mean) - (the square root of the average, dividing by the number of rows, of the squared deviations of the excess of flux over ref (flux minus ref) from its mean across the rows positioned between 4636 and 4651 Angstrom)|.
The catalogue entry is 0.15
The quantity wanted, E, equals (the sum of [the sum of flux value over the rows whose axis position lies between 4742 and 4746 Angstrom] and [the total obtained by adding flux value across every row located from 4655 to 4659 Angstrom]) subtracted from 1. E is -12.8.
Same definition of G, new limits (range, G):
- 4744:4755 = 3.49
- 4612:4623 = 3.56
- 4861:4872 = 3.91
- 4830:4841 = 3.23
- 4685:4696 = 3.71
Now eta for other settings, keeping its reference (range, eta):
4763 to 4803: 4797.60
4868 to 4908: 4898.06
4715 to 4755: 4753.61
